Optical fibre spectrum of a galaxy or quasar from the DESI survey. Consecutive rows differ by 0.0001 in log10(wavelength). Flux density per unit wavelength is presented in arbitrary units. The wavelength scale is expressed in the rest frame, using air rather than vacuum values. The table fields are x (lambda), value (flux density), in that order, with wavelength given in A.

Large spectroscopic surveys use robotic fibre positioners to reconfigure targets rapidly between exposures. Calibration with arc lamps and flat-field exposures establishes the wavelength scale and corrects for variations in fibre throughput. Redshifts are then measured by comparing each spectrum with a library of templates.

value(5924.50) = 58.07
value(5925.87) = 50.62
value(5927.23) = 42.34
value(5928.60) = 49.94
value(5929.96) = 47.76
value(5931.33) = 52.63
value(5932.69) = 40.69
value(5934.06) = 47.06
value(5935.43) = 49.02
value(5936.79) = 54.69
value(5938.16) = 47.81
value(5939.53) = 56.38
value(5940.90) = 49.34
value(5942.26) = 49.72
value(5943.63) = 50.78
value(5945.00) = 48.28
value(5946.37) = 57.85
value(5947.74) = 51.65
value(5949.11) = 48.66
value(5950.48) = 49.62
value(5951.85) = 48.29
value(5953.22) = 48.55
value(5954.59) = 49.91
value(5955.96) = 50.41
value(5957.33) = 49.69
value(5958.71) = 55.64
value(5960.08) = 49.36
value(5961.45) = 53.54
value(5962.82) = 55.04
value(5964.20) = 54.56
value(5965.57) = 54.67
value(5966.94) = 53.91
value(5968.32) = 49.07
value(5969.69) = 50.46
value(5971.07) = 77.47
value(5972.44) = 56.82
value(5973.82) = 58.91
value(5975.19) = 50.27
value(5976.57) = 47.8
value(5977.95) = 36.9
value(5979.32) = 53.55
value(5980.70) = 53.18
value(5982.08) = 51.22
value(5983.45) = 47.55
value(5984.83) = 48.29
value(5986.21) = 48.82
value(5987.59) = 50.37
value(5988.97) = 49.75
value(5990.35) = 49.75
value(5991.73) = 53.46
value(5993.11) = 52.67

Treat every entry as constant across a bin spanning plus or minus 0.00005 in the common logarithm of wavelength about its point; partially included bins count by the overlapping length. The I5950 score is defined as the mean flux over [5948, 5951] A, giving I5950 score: 49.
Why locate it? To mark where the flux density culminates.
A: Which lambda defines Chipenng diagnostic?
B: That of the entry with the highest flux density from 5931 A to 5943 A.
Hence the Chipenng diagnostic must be 5939.53 A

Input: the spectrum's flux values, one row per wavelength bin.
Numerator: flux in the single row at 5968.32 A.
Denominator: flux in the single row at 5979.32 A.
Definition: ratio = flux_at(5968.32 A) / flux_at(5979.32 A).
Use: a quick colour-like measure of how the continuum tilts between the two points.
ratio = 0.9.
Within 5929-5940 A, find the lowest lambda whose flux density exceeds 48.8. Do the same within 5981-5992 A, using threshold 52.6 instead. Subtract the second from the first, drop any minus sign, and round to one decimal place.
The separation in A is 60.4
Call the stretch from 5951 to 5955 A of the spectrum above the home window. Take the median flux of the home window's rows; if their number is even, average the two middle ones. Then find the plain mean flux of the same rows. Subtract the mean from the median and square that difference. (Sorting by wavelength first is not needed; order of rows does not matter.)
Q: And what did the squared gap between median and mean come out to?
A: 0.1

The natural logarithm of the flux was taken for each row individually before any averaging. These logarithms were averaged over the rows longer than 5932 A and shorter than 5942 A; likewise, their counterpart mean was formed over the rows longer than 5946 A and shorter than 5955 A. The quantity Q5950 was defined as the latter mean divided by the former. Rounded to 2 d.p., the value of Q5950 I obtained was 1.01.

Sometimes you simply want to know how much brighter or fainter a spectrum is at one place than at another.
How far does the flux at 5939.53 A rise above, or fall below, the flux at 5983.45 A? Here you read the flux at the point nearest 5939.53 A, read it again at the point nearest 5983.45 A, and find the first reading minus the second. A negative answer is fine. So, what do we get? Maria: 8.8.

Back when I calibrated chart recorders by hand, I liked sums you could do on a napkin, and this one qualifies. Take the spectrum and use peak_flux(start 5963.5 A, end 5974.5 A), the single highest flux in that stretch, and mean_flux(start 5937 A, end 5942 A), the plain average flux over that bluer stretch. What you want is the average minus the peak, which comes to -26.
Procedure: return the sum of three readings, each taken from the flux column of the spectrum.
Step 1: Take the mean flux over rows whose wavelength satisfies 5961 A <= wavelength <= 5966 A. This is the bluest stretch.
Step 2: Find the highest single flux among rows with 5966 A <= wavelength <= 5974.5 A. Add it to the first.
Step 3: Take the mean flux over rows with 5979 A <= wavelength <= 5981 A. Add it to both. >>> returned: 185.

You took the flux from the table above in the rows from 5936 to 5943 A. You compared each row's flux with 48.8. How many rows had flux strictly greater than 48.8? 4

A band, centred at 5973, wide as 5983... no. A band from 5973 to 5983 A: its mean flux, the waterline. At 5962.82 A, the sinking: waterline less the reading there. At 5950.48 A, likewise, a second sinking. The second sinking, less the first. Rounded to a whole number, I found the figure 5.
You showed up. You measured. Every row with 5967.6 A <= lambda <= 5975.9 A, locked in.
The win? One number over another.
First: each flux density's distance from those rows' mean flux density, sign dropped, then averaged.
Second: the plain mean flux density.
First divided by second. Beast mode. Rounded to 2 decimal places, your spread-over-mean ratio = 0.13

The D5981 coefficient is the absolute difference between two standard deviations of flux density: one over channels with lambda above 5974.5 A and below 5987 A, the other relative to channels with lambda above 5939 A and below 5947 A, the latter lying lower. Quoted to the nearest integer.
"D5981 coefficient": 1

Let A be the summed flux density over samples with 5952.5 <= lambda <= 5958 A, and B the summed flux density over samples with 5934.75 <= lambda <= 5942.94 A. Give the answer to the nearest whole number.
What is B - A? 108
